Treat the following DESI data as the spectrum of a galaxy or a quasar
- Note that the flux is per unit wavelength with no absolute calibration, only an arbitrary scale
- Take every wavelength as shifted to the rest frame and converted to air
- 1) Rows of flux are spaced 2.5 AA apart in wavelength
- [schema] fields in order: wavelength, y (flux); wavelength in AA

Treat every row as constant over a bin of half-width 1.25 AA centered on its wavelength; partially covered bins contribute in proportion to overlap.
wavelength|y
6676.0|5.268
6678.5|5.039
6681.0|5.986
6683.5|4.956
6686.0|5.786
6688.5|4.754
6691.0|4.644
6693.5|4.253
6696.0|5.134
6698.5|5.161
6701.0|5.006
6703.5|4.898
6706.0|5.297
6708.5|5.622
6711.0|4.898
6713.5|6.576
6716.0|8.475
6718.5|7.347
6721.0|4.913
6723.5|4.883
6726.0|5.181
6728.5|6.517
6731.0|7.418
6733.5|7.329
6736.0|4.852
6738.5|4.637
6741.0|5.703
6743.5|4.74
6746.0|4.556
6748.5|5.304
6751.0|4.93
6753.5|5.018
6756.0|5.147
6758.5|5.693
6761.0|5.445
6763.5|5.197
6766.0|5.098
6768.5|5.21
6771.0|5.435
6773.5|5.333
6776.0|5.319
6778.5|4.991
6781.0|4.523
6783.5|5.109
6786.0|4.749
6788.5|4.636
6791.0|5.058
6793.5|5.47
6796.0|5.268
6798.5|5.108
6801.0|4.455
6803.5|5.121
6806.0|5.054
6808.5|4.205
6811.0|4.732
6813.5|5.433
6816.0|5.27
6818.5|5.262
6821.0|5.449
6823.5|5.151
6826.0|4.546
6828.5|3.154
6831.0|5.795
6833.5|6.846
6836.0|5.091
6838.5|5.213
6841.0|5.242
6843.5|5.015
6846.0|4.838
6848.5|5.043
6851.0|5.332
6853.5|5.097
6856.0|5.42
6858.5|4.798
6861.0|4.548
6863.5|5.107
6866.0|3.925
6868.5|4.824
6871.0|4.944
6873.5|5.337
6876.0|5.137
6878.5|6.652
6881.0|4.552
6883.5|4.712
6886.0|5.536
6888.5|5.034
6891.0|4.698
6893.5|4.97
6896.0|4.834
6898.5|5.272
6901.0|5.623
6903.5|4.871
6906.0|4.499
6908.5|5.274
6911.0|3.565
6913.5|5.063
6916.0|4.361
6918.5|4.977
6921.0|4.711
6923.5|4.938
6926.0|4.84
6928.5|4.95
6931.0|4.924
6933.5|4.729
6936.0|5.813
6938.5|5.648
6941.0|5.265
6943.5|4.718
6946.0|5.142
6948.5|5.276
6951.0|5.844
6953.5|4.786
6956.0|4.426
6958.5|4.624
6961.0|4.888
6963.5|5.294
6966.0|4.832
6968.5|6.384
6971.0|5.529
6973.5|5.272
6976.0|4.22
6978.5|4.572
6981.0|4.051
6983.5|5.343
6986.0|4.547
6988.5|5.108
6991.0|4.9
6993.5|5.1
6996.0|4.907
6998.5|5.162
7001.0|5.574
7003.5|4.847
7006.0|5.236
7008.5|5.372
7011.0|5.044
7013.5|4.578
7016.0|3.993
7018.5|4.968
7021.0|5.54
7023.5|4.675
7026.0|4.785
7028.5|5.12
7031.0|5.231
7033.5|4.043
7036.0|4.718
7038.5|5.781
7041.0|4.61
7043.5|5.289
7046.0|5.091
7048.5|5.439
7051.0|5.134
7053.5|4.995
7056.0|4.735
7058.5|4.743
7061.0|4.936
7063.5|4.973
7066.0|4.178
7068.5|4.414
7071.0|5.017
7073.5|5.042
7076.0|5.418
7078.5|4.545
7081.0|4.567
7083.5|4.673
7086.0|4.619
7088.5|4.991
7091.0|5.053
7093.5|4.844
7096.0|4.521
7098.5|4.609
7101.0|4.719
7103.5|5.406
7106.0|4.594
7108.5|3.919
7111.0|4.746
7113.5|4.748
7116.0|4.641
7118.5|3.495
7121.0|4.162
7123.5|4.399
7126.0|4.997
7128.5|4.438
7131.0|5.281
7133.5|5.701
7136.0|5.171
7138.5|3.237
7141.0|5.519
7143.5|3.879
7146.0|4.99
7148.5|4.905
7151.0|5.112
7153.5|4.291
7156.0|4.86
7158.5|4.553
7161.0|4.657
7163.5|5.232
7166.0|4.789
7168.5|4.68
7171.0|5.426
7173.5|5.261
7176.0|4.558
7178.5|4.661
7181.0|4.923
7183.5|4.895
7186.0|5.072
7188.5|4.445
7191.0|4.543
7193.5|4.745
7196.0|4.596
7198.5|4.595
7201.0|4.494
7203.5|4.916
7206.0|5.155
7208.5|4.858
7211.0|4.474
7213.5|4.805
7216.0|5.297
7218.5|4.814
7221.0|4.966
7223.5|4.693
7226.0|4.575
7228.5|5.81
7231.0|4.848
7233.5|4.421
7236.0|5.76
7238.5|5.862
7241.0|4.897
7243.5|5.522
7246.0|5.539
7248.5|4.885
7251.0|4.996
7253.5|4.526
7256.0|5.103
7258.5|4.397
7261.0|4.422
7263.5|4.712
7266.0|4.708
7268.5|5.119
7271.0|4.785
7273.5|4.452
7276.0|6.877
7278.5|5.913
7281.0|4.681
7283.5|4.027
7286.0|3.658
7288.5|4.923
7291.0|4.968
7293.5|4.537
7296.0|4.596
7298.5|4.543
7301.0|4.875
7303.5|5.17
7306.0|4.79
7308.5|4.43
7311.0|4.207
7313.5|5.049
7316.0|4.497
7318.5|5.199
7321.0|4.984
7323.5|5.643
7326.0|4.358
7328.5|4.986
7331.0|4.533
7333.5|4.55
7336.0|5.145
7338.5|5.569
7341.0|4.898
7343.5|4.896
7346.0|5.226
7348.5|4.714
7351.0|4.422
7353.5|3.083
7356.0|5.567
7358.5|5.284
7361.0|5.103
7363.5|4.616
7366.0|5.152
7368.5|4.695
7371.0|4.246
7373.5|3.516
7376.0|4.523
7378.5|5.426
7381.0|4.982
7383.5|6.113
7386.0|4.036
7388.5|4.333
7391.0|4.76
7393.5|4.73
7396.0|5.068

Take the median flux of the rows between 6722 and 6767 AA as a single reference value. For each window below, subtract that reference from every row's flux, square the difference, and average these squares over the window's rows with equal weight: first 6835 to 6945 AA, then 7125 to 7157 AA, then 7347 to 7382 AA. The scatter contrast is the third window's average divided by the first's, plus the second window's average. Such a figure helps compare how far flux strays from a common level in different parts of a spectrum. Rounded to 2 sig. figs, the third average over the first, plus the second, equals 3.3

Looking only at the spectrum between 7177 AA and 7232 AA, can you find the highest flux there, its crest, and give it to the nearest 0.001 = 5.810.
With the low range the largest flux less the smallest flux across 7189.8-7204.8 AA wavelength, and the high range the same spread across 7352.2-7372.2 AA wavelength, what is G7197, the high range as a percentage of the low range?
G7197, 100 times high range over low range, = 589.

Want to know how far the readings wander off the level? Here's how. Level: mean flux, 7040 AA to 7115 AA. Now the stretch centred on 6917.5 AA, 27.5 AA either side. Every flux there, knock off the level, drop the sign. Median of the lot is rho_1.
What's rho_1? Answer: 0.15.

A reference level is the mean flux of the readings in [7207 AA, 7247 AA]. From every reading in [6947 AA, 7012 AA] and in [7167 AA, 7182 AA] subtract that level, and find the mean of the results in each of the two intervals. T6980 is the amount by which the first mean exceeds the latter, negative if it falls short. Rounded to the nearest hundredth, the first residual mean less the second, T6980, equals 0.13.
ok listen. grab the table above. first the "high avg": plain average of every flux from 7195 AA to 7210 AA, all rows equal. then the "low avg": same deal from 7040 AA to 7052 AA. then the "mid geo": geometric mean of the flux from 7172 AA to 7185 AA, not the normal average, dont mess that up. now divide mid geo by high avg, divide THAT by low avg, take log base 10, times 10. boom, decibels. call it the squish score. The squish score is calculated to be -7.0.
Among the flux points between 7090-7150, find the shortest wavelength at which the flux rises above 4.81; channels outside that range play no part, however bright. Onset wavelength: 7091.0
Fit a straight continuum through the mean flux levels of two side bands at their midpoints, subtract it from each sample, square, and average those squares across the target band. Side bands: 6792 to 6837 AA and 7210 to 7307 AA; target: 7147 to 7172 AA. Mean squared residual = 0.11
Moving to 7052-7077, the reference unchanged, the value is 0.13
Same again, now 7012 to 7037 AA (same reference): 0.27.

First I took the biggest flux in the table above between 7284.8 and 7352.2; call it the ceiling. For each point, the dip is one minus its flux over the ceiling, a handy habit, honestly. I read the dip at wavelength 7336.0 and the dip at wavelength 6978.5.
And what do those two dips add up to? 0.28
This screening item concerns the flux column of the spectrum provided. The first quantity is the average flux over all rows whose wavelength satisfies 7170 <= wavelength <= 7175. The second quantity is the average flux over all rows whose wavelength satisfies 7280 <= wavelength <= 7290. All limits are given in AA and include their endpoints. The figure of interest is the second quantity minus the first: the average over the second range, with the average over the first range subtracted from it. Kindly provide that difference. -1.0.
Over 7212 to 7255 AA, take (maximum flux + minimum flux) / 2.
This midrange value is 5.14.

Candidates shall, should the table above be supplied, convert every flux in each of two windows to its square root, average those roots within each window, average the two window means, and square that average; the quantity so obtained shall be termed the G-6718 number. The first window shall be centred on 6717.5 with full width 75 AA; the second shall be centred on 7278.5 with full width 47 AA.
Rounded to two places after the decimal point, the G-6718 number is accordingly 5.11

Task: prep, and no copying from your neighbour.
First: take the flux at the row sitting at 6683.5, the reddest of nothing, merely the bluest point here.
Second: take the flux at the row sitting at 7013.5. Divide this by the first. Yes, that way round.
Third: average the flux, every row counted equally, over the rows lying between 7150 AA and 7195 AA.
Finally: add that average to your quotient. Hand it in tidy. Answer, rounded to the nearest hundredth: 5.74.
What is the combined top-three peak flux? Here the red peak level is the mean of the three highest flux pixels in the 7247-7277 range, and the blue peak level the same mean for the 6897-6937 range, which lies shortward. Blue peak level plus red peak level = 11.27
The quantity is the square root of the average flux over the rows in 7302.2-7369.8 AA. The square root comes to 2.201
